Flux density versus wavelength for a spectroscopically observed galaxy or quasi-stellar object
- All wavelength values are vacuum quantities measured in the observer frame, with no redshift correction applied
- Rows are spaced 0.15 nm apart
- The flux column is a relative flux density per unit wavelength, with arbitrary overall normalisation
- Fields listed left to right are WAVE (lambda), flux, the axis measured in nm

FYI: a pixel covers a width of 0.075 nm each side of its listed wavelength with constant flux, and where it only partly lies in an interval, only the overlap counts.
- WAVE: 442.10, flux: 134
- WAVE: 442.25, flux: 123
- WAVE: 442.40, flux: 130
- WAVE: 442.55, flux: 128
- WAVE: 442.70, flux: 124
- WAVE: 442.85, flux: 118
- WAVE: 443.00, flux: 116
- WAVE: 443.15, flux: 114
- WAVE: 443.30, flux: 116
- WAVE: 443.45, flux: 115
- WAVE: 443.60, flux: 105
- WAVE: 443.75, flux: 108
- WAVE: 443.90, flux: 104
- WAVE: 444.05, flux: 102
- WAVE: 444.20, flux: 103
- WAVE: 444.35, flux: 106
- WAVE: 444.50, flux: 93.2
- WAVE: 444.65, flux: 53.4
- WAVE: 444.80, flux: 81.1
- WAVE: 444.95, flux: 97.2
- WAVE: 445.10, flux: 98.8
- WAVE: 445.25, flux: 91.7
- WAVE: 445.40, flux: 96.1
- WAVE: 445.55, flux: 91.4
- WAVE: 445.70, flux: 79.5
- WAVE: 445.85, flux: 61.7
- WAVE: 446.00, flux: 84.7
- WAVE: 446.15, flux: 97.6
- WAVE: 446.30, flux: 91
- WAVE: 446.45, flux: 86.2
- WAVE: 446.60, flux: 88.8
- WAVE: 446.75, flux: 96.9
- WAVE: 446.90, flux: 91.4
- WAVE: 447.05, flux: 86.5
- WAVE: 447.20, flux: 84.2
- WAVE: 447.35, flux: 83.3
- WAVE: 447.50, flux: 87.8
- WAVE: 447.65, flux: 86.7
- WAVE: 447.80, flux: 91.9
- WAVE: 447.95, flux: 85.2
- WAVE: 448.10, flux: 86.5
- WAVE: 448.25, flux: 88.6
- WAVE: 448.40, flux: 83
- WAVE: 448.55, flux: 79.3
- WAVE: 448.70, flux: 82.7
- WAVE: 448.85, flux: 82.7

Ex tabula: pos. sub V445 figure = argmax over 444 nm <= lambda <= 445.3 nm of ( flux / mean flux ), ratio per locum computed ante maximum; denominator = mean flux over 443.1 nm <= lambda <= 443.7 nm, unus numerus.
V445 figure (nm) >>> 444.35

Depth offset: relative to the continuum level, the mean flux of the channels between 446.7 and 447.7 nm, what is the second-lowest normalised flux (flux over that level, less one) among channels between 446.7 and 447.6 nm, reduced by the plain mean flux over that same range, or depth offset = -88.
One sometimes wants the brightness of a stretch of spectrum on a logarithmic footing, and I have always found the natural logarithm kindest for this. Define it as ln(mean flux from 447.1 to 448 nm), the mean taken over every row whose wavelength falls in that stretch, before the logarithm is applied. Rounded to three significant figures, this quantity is 4.46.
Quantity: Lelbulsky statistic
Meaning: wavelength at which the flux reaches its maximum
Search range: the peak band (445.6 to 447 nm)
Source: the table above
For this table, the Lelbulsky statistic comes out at 446.15 nm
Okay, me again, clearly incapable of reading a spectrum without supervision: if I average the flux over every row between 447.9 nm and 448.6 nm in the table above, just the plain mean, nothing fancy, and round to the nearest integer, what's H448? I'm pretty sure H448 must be 85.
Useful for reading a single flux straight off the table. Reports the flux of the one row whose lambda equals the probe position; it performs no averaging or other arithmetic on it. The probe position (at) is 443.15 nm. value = 114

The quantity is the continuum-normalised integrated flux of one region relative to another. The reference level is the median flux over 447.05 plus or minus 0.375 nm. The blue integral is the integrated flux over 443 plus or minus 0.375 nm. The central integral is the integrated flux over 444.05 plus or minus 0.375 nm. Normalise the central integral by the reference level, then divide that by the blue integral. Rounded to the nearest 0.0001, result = 0.0103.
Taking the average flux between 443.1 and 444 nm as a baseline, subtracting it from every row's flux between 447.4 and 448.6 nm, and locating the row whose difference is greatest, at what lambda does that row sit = 447.80 nm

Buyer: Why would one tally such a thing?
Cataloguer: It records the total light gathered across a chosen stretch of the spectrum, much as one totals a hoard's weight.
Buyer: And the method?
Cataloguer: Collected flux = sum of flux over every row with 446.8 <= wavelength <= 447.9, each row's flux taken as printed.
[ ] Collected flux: 612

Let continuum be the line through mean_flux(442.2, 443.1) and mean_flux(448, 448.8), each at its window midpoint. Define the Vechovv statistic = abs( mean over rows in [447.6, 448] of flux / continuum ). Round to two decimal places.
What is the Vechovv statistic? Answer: 1.00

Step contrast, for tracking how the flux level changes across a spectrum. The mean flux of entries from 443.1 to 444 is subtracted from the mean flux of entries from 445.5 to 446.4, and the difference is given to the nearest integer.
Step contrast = -26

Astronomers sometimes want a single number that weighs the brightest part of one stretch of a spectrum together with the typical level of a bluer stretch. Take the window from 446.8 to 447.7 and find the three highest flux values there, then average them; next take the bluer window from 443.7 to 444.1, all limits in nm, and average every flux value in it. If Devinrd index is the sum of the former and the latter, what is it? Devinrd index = 193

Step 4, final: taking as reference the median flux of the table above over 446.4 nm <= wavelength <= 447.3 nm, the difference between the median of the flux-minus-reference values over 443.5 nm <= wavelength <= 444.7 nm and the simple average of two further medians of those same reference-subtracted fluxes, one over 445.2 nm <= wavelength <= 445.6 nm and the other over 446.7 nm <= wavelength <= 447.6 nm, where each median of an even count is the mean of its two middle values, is 14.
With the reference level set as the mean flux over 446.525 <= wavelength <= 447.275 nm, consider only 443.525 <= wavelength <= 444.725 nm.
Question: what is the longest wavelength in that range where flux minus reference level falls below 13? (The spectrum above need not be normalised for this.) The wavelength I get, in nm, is 444.65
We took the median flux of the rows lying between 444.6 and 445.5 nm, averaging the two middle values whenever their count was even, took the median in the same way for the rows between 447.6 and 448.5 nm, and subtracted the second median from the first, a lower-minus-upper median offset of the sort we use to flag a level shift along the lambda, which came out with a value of 7.3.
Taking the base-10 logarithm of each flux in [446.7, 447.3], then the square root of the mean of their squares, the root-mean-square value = 1.953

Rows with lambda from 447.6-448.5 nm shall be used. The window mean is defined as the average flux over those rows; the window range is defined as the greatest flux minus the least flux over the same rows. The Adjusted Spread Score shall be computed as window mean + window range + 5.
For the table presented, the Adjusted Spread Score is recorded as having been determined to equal 101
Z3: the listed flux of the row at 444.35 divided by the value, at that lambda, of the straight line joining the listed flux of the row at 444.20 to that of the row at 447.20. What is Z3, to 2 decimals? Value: 1.04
